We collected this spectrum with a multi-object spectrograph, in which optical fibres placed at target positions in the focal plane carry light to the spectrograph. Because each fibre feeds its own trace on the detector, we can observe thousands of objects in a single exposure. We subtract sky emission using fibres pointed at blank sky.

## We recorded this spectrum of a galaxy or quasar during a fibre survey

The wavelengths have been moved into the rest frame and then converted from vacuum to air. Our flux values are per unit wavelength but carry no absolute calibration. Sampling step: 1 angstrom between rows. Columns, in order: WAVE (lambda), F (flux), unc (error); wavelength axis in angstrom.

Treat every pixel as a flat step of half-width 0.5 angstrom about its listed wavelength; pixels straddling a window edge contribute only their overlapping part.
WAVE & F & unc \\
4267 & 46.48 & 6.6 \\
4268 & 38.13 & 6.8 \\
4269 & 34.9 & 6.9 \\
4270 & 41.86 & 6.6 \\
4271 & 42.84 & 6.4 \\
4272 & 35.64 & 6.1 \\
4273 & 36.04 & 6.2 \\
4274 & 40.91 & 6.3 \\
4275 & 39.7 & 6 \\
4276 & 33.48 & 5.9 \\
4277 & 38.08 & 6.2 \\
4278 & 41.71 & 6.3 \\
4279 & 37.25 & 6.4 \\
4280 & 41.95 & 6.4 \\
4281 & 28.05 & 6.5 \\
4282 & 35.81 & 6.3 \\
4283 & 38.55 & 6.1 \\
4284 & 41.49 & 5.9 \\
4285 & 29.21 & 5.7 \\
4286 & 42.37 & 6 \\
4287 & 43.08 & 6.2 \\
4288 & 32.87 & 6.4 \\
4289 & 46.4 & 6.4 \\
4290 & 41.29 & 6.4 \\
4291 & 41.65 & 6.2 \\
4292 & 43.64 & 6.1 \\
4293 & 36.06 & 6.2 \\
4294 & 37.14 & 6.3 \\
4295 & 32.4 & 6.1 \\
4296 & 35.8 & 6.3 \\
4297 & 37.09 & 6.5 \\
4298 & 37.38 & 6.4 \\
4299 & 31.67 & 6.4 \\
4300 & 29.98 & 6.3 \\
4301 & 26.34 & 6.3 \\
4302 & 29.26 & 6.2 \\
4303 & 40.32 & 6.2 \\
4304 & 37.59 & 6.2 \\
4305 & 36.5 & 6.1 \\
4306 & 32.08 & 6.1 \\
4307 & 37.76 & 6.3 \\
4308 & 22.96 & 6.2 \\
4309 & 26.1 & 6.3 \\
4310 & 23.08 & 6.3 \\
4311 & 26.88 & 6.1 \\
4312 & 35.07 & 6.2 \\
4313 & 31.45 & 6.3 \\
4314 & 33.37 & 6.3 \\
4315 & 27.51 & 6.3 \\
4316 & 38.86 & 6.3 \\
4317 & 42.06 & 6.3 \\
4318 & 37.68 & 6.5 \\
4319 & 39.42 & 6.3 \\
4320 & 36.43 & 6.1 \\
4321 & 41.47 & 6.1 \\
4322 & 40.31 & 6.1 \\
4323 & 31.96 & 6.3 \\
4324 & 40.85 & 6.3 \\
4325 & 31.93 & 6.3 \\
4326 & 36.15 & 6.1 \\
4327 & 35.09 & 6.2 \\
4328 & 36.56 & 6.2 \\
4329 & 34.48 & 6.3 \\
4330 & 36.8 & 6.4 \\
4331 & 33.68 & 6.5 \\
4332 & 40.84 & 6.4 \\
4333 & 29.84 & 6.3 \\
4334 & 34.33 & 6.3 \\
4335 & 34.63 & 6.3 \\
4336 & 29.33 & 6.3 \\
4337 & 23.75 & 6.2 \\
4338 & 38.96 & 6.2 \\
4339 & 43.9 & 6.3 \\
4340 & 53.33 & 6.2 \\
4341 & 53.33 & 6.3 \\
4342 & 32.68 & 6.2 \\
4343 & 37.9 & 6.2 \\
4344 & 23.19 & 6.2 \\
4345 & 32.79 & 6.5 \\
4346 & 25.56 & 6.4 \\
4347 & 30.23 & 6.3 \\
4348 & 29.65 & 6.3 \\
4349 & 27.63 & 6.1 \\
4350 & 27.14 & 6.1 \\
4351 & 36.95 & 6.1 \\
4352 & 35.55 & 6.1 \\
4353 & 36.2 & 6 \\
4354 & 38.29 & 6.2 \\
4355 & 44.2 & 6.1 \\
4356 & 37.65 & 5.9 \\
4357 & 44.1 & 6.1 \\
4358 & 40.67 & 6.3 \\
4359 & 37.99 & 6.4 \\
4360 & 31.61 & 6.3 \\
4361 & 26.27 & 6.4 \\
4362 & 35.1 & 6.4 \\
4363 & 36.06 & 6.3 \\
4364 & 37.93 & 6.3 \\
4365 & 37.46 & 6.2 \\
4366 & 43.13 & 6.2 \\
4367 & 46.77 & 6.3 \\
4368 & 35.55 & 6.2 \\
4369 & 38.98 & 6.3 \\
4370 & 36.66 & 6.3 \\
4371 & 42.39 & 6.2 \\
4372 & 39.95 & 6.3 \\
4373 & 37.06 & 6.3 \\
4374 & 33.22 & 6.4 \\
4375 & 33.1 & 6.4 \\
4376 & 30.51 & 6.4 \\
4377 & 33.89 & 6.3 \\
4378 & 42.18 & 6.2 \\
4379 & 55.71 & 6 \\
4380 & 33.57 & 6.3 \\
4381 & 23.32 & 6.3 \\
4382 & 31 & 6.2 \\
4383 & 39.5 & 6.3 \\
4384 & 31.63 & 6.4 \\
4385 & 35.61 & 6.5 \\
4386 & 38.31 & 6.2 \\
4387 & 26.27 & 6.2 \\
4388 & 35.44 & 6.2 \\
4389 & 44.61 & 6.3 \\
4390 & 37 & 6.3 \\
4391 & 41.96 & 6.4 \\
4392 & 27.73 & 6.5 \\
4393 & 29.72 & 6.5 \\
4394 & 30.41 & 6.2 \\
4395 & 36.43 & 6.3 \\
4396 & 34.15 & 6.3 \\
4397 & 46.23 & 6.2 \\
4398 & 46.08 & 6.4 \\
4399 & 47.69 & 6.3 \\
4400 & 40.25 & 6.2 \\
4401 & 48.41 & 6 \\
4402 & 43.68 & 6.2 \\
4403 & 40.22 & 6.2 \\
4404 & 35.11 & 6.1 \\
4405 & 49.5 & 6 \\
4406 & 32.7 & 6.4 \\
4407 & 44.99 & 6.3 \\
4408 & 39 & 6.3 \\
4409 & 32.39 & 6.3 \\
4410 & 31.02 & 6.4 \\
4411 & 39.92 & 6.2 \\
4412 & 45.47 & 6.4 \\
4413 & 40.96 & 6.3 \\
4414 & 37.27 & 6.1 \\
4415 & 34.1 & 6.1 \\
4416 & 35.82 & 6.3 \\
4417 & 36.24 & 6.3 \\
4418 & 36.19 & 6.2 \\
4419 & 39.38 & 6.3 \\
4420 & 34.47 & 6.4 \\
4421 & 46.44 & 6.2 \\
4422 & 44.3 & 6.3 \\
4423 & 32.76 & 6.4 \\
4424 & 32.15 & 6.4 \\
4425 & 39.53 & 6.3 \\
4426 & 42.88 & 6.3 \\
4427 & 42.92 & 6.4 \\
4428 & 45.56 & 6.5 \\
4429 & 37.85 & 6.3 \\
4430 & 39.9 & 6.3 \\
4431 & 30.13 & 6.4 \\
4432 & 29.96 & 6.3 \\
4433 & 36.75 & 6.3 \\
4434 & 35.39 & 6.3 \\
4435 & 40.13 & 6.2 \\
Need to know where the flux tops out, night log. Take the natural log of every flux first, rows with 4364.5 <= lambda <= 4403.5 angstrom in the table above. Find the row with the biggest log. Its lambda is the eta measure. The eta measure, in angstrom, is 4379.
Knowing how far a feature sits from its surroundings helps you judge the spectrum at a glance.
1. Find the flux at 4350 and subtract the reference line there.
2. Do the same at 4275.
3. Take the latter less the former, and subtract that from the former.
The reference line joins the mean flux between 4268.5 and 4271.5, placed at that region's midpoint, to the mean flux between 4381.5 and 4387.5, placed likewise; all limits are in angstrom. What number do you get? -17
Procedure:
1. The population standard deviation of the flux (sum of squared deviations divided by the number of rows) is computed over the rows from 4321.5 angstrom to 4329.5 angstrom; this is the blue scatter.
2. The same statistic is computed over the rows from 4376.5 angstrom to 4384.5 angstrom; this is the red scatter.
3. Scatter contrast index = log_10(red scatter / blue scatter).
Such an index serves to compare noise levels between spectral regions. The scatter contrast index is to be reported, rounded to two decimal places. 0.46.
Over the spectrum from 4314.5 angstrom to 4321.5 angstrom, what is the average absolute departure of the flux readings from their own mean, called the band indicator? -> 3.2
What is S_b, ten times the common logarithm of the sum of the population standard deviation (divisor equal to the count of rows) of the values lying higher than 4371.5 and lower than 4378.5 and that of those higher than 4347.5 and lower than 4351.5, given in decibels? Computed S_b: 8.9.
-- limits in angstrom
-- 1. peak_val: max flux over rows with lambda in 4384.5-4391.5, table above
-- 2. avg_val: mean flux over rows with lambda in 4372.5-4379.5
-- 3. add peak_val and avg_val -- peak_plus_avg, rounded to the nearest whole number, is 83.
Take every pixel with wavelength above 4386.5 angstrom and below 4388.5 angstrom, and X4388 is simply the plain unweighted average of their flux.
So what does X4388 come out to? 31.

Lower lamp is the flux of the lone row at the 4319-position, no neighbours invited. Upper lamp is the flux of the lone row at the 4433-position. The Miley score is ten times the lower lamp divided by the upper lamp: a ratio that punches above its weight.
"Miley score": 11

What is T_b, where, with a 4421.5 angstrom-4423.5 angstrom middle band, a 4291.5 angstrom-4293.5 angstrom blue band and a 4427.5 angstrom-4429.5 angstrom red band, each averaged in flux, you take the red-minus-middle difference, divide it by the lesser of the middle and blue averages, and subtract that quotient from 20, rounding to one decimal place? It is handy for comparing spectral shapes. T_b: 19.9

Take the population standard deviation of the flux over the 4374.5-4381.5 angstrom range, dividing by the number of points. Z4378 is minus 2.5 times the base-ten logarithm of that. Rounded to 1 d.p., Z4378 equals -2.4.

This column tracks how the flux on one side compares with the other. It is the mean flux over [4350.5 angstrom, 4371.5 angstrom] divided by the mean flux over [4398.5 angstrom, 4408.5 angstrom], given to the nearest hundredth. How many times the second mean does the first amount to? 0.90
